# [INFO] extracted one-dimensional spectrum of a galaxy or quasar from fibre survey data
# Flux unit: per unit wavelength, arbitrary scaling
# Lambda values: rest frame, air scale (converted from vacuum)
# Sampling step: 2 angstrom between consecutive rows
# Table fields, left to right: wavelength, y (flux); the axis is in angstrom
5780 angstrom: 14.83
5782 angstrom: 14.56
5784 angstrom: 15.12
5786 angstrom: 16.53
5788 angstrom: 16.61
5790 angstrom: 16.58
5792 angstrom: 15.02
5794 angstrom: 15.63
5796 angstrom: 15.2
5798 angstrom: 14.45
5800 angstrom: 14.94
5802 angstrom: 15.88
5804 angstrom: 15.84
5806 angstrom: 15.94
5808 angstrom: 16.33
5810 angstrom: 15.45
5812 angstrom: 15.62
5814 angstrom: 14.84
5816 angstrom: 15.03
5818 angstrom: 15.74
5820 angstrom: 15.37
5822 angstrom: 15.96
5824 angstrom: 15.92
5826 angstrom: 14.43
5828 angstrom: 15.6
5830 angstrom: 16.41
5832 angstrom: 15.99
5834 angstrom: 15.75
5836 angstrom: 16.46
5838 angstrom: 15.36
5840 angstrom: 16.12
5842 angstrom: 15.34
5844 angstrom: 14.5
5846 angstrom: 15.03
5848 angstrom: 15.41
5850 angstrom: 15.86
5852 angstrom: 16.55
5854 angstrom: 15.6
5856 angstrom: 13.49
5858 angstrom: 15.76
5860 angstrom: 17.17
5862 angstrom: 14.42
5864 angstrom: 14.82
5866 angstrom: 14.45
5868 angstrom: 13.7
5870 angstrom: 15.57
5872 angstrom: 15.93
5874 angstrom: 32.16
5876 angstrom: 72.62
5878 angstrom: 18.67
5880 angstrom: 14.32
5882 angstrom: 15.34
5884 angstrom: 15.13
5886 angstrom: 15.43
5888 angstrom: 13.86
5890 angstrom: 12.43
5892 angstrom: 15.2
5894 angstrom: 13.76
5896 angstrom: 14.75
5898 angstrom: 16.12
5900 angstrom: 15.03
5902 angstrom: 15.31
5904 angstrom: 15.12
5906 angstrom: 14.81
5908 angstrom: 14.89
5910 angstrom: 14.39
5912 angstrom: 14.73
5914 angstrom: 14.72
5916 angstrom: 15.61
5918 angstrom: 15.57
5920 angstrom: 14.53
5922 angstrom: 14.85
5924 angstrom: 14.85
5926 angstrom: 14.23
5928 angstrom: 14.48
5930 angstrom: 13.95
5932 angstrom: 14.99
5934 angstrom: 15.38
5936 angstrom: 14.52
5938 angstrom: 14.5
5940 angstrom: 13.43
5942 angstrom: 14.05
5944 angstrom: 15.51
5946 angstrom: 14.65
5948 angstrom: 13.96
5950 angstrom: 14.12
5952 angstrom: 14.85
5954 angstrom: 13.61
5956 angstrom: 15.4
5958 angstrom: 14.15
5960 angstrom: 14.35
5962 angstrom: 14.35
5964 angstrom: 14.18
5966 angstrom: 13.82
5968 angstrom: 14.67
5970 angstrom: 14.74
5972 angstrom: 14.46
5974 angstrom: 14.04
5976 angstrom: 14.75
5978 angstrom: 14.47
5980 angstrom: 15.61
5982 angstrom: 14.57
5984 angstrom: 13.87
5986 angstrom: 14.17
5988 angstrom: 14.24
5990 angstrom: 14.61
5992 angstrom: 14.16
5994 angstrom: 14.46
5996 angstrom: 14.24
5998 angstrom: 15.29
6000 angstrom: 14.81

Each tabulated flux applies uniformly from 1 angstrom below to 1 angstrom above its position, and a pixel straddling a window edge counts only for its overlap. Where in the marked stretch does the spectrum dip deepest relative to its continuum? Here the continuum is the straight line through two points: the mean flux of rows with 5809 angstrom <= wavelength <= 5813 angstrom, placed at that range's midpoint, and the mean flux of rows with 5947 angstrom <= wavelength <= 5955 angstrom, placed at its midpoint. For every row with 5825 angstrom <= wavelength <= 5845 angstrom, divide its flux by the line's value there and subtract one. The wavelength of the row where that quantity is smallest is 5826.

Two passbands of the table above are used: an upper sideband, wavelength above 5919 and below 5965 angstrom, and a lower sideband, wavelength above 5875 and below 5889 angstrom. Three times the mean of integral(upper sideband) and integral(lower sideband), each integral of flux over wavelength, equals 1495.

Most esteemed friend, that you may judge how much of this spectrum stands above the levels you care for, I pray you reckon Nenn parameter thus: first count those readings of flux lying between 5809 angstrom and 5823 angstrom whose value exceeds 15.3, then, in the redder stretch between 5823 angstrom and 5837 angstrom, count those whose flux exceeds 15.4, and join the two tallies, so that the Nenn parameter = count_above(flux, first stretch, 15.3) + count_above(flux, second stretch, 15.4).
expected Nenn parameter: 11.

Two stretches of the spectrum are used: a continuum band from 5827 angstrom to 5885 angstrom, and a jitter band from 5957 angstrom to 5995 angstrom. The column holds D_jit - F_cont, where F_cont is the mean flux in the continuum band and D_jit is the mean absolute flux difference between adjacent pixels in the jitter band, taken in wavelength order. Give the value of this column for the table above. -17.6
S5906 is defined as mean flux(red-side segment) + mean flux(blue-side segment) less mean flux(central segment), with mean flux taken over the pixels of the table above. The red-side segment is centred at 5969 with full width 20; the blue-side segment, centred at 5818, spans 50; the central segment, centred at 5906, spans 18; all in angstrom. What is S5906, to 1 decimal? 15.0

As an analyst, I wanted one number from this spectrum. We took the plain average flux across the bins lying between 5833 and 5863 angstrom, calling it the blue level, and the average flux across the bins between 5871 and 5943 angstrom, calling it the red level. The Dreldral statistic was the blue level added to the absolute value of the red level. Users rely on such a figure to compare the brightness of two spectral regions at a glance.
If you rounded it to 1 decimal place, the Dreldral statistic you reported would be 32.5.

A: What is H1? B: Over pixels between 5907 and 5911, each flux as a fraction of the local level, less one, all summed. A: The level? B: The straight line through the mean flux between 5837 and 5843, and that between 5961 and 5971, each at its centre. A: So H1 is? -0.038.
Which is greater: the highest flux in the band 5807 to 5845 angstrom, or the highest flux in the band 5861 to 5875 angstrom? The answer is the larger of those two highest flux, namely 32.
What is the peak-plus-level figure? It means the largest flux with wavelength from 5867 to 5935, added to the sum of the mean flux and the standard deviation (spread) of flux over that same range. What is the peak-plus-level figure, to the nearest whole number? 100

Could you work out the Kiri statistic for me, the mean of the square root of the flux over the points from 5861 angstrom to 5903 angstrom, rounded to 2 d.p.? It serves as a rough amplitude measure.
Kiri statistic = 4.17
